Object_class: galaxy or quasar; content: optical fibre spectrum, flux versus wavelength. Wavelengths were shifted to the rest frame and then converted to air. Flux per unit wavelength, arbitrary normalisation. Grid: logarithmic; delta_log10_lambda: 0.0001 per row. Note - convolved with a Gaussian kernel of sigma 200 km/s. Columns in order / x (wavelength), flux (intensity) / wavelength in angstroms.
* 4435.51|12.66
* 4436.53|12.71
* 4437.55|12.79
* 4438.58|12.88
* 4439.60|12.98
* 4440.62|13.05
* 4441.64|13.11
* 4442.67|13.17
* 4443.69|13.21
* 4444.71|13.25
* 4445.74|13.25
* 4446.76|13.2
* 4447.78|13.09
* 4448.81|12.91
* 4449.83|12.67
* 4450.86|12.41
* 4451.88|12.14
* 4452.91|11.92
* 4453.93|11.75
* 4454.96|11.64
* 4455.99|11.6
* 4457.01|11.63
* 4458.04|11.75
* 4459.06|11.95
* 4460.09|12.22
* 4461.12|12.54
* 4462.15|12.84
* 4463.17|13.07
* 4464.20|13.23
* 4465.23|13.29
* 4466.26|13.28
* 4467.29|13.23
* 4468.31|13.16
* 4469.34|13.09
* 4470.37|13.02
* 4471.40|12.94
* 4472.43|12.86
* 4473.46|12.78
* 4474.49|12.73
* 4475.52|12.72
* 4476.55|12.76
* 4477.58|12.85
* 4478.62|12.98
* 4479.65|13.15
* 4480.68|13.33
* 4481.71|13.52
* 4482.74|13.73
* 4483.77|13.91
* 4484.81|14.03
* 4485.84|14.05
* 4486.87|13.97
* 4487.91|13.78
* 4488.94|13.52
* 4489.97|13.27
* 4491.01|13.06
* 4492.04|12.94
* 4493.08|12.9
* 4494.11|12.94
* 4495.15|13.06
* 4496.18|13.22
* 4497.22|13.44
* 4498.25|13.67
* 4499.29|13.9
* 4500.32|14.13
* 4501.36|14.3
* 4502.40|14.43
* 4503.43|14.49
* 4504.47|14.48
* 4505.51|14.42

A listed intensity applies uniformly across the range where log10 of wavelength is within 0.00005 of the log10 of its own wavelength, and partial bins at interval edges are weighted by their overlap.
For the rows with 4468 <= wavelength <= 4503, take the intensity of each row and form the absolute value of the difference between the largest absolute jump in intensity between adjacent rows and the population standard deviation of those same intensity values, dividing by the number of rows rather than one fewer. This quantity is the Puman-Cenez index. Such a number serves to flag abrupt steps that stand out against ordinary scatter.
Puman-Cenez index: 0.24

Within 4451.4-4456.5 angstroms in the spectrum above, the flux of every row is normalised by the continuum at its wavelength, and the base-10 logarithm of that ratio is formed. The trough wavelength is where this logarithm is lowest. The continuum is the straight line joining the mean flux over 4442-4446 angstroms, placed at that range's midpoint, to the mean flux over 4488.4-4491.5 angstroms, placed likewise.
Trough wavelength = 4455.99 angstroms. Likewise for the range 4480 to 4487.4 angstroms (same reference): 4480.68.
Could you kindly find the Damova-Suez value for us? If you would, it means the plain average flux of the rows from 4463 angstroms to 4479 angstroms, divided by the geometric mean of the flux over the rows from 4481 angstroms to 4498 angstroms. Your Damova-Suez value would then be 0.97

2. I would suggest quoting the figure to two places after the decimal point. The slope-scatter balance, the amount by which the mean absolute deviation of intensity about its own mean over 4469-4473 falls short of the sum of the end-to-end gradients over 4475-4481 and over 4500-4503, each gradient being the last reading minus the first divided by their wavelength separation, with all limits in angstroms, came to 0.18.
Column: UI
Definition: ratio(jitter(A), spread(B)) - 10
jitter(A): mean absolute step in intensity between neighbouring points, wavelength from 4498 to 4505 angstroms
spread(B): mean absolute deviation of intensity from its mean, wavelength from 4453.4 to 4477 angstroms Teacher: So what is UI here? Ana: -9.73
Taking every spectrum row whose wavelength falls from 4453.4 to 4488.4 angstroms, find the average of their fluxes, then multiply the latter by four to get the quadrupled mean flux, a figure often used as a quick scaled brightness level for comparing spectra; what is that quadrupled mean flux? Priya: 51.7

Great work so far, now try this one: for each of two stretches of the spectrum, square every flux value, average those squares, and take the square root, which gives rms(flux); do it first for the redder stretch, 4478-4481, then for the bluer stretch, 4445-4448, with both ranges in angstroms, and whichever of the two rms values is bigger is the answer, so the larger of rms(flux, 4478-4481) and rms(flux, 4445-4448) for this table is 13.2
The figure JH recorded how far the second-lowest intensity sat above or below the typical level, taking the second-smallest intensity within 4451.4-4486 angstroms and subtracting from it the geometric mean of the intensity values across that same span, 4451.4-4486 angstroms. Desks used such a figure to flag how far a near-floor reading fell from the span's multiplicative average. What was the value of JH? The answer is -1.2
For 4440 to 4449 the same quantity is -0.1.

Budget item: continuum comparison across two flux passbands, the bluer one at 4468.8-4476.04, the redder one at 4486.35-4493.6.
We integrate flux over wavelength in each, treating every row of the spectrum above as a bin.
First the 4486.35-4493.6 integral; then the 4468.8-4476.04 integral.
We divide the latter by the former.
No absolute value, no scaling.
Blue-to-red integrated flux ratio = 0.96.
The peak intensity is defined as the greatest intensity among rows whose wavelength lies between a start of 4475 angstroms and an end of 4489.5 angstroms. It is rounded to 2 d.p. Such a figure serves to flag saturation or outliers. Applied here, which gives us 14.05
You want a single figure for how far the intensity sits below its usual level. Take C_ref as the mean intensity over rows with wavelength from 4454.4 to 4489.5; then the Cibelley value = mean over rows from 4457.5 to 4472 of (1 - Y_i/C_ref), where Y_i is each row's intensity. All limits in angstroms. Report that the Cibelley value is 0.01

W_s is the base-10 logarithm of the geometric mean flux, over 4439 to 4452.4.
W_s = 1.112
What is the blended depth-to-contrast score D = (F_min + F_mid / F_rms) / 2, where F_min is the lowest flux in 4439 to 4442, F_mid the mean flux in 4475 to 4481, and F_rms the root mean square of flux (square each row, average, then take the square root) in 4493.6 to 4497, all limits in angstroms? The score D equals 6.99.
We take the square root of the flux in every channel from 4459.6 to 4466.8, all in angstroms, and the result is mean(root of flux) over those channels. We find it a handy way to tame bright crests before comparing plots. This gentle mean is 3.59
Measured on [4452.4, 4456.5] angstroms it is 3.42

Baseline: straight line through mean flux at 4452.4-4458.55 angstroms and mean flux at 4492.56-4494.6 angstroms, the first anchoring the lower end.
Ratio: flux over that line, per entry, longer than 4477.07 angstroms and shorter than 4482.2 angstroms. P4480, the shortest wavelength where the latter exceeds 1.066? 4481.71 angstroms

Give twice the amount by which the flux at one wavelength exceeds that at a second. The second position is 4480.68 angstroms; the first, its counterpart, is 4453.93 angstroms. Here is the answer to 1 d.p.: -3.2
